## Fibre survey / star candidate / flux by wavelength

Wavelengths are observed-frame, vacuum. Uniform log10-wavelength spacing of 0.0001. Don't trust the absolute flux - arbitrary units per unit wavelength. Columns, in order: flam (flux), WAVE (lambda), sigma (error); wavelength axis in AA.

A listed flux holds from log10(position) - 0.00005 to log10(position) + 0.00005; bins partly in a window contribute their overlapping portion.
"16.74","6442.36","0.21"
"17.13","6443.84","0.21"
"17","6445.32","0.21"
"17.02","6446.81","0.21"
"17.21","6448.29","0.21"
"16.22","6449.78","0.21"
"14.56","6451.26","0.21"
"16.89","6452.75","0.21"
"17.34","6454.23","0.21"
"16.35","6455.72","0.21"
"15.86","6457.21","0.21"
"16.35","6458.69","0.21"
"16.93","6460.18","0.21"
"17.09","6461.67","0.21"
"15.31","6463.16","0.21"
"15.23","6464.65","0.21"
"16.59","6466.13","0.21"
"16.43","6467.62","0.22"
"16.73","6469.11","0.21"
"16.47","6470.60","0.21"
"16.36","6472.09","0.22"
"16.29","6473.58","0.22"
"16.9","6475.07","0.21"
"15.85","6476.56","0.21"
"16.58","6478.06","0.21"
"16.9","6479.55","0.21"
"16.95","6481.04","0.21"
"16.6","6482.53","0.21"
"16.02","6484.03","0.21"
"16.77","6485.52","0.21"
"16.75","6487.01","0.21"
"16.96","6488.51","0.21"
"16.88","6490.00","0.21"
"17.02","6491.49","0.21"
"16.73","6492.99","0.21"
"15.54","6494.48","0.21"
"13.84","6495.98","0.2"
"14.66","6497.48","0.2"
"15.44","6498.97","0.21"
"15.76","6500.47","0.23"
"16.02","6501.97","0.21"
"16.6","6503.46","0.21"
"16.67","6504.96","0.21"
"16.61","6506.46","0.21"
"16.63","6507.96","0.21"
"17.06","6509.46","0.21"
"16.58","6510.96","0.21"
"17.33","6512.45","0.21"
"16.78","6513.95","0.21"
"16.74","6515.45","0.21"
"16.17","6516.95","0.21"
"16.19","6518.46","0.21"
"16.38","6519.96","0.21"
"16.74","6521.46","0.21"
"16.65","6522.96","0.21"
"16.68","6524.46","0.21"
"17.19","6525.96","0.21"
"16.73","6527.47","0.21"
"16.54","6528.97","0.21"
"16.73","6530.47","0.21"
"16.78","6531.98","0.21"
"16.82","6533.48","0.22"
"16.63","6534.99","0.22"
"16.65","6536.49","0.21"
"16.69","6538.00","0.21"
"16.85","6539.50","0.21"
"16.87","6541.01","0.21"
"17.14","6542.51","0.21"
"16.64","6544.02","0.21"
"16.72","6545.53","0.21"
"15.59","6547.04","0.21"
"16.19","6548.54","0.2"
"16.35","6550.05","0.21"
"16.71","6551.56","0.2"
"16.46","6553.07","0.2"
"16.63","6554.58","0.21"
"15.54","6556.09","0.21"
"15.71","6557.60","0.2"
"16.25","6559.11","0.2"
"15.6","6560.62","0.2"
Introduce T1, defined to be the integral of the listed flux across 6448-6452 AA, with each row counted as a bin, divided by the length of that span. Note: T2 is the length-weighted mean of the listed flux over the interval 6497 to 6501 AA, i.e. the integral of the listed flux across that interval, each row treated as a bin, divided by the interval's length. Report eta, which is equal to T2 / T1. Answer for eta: 0.97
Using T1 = 15.9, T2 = 15.3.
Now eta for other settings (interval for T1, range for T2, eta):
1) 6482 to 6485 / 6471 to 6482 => 1.01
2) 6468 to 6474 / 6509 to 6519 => 1.01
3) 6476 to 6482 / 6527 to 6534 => 1.01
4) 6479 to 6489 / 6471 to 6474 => 0.98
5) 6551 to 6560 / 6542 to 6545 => 1.04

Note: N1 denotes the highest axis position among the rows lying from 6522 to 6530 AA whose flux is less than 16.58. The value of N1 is 6528.97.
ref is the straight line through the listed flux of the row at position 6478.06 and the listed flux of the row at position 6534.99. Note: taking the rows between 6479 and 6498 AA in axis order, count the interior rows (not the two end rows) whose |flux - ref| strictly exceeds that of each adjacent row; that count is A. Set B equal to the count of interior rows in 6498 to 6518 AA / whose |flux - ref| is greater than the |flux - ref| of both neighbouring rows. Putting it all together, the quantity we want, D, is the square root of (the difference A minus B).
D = 1.4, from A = 5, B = 3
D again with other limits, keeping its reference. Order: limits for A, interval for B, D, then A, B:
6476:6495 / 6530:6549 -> 1.0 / 4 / 3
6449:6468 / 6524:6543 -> 1.4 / 4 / 2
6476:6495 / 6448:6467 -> 0.0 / 4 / 4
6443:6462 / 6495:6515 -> 1.0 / 4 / 3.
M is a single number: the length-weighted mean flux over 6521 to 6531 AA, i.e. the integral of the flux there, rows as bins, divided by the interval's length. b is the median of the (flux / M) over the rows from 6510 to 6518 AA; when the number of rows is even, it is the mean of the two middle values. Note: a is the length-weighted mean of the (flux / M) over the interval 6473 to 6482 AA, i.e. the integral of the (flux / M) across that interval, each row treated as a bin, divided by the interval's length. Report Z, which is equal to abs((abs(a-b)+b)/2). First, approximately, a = 0.99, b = 1.00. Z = 0.504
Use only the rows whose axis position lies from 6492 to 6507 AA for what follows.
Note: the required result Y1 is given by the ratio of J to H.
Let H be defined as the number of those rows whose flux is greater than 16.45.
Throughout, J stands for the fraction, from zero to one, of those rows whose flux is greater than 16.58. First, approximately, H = 4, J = 0.40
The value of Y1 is 0.100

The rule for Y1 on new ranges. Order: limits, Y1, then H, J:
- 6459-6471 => 0.100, 5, 0.50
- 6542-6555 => 0.093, 6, 0.56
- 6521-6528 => 0.200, 5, 1.00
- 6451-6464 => 0.111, 4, 0.44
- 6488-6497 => 0.167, 4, 0.67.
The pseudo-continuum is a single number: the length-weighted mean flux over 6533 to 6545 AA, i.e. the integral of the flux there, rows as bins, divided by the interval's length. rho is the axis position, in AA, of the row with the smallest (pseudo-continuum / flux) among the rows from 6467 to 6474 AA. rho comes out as 6469.11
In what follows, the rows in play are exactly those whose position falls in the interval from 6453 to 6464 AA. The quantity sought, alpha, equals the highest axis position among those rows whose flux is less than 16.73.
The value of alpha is 6463.16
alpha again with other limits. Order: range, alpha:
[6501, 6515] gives 6510.96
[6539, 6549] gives 6548.54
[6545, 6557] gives 6556.09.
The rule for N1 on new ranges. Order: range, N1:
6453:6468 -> 6467.62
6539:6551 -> 6550.05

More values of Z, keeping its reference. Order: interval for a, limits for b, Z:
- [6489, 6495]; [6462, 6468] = 0.496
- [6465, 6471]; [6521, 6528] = 0.506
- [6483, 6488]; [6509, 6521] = 0.501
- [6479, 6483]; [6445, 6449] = 0.513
